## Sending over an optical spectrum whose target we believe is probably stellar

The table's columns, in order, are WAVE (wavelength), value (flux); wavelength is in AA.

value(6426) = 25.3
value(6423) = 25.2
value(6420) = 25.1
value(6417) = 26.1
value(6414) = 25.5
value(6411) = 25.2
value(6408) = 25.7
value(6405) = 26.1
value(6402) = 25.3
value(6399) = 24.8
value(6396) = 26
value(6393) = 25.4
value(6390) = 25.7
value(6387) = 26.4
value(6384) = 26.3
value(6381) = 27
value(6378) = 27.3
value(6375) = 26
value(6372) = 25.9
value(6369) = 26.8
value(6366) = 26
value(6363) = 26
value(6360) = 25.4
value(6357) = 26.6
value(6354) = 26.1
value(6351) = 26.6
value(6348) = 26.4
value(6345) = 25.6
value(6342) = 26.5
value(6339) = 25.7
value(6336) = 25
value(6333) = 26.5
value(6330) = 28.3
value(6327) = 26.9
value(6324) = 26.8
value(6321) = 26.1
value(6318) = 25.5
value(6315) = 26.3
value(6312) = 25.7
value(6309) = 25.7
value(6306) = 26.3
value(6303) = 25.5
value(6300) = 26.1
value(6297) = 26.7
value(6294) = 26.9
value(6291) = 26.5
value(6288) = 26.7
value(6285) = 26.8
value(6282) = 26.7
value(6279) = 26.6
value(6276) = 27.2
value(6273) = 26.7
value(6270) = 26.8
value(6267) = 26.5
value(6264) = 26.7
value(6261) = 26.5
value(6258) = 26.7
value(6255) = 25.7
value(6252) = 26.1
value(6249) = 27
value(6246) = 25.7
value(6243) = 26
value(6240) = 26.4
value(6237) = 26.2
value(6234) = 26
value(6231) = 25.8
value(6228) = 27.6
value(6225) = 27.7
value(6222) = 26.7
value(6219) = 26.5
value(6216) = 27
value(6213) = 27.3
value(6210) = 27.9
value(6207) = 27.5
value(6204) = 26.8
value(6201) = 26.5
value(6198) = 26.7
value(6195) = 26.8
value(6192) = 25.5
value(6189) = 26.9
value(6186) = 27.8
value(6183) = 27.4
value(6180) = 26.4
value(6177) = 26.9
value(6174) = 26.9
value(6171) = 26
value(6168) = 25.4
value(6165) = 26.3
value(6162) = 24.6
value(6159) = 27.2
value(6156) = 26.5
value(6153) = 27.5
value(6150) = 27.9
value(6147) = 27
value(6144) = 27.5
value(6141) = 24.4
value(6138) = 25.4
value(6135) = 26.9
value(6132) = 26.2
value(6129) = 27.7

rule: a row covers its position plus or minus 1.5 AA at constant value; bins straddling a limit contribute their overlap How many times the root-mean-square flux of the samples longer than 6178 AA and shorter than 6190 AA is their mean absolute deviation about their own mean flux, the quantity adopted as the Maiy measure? 0.018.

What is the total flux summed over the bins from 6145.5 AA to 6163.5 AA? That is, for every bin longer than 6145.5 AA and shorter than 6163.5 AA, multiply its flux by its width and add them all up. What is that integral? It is 482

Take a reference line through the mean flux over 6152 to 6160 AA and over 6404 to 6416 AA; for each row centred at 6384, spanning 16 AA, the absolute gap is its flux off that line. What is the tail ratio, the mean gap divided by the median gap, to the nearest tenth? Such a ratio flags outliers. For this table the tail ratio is 1.2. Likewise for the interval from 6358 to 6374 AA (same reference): 2.7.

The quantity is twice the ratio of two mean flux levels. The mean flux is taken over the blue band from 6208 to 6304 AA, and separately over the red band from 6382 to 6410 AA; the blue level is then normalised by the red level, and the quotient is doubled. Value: 2.07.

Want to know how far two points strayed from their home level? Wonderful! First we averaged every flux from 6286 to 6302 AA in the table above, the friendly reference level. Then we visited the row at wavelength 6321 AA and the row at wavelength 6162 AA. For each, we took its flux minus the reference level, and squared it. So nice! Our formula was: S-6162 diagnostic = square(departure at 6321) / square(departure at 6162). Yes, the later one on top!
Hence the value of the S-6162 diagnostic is 0.1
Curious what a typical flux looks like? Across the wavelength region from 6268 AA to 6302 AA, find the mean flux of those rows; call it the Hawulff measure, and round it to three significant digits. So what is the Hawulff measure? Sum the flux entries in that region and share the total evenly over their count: 26.7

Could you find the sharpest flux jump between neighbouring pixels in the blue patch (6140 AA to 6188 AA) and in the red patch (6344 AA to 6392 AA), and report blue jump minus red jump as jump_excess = 1.8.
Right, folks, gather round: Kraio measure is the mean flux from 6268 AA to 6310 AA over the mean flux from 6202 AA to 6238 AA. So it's 0.985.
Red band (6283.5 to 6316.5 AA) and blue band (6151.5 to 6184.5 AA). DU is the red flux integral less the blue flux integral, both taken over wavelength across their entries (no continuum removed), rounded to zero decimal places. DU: -6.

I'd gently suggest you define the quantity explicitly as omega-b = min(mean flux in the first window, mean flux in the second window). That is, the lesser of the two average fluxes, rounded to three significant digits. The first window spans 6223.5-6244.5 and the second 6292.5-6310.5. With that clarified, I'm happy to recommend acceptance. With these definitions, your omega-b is 26.2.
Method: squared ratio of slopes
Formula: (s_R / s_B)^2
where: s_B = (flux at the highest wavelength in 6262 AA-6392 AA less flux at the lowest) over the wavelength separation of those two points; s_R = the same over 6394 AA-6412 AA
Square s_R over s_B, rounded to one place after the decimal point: 45.2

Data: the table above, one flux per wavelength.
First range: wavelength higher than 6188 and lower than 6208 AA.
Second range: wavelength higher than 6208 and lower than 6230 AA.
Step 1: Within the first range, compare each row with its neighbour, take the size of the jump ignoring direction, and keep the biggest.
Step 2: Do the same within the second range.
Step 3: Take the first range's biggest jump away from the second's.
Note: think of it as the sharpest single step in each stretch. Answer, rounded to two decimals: -0.40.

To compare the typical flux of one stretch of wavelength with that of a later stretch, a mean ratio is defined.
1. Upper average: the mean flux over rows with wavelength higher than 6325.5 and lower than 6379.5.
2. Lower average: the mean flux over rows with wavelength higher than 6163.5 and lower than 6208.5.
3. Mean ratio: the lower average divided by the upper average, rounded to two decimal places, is 1.01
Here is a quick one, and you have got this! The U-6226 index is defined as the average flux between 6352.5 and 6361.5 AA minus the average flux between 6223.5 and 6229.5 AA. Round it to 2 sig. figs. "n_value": -1.6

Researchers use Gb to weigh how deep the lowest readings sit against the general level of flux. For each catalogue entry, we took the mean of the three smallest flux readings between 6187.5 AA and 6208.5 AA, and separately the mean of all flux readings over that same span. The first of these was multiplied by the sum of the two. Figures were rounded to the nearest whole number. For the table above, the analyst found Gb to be 1388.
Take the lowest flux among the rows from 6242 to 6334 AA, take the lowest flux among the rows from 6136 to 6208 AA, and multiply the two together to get 622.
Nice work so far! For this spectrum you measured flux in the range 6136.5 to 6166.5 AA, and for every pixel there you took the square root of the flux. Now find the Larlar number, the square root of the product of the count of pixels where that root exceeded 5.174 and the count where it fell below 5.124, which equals 3.9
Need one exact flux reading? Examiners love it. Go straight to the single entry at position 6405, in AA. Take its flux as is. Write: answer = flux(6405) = 26.1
